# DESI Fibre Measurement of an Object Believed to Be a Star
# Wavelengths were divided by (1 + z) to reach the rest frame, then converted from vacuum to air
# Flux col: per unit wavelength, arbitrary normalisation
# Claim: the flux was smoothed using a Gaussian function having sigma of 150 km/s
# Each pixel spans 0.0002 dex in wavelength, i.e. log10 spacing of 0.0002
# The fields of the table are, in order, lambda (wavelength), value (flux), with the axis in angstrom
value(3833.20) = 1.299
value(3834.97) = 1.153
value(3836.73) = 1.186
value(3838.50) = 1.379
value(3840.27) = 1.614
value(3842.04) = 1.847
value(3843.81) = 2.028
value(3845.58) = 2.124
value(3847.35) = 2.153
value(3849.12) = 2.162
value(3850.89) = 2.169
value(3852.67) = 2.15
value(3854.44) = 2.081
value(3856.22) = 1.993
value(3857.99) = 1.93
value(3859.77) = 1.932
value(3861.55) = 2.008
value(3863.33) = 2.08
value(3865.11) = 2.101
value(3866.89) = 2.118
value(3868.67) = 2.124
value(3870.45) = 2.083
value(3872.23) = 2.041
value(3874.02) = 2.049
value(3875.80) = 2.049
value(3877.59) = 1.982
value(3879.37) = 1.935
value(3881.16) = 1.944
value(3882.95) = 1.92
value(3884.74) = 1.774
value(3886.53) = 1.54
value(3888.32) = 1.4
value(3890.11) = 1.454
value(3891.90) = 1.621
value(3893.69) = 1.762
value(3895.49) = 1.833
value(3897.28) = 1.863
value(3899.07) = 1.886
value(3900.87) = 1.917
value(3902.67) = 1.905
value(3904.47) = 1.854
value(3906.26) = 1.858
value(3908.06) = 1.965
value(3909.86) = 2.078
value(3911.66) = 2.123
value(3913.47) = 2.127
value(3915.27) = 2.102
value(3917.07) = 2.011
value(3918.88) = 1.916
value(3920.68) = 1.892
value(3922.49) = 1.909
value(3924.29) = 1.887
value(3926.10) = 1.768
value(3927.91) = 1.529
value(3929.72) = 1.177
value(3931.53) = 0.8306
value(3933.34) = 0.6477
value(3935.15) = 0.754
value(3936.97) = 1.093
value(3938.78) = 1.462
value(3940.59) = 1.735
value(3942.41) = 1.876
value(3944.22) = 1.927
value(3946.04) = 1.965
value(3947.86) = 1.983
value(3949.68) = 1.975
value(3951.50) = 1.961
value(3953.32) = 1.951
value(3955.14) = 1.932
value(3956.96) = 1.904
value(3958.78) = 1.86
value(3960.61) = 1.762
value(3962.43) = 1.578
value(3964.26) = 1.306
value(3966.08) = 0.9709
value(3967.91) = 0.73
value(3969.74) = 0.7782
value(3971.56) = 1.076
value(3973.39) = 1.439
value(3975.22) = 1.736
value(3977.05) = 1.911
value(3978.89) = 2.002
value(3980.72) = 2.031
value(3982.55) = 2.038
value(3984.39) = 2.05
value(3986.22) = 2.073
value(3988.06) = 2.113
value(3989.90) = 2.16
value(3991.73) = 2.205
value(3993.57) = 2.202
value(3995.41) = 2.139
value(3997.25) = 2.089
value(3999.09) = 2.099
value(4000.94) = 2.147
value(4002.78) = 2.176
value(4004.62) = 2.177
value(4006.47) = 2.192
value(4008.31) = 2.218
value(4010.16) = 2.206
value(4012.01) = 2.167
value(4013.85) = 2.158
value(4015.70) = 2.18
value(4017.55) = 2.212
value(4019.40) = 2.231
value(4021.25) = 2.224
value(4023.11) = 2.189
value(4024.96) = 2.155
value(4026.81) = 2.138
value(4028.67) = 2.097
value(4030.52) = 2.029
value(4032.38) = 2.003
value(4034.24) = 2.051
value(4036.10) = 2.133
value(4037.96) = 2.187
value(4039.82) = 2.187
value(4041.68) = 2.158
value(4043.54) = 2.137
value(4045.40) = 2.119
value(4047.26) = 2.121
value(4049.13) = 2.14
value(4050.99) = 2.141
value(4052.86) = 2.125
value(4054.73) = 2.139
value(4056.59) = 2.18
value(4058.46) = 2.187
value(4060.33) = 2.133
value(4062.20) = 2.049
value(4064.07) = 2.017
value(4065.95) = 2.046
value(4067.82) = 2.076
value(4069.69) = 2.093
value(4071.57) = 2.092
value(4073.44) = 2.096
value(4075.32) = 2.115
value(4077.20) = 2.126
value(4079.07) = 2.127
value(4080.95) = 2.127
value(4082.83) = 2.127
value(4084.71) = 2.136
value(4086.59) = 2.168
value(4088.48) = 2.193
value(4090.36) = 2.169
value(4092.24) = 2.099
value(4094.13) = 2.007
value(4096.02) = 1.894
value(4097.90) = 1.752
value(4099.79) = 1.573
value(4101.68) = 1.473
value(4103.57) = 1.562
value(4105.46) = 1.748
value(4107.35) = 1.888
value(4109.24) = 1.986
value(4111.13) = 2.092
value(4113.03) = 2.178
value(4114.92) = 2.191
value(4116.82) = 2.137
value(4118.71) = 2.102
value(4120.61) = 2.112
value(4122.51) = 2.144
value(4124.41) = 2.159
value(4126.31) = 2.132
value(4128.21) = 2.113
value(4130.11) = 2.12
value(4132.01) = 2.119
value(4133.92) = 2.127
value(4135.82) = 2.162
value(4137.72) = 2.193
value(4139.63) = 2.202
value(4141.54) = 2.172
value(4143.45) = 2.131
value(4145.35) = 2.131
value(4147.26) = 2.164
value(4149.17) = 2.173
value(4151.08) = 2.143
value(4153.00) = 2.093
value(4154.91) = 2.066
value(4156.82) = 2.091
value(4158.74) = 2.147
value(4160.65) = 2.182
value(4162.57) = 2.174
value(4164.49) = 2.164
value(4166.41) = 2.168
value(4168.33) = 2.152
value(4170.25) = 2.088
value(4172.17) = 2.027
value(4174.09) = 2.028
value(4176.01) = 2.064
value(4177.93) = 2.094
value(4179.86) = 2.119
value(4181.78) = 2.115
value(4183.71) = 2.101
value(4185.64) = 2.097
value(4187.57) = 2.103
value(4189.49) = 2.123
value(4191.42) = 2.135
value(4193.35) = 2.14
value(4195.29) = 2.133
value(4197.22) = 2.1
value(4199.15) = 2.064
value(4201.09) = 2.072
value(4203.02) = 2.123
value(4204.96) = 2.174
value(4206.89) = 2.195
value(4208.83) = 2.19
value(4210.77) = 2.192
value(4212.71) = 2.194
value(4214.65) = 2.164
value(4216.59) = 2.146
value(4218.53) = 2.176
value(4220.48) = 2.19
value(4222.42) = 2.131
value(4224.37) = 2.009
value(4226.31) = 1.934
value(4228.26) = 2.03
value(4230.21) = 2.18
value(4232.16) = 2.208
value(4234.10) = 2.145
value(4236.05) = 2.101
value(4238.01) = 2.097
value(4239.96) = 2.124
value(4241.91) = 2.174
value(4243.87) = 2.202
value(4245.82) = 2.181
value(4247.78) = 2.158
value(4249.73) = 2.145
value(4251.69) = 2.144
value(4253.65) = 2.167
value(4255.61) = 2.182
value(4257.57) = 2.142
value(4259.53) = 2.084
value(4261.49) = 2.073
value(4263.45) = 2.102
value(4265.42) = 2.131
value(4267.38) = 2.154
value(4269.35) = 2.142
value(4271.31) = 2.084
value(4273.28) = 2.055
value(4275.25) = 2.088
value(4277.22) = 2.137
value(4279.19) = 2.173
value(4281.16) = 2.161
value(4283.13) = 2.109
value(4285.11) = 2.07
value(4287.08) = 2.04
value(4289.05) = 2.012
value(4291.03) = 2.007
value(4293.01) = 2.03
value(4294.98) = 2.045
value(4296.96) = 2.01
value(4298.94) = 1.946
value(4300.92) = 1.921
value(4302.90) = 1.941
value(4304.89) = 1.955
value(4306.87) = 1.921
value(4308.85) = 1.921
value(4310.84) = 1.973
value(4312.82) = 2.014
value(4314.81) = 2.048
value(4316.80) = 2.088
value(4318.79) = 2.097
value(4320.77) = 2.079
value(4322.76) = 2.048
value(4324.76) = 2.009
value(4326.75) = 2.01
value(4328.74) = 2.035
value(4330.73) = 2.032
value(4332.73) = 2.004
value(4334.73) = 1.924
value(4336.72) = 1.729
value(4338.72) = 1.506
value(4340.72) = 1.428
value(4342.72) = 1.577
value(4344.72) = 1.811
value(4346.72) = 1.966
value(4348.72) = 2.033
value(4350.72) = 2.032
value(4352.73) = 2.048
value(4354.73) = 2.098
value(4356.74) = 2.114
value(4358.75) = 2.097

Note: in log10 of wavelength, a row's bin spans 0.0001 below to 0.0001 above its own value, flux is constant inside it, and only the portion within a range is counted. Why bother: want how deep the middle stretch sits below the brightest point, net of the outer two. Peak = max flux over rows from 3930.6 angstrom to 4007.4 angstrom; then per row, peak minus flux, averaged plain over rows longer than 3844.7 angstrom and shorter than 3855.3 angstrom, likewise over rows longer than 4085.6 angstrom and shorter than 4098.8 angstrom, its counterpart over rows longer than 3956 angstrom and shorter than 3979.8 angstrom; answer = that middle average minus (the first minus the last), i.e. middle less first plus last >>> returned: 0.84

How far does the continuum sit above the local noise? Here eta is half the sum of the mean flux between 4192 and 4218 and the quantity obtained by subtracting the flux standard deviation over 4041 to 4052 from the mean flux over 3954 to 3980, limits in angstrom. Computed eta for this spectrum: 1.82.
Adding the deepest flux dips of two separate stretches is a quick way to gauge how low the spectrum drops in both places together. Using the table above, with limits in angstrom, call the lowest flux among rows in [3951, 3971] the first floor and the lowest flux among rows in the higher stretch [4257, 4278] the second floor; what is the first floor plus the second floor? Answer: 2.8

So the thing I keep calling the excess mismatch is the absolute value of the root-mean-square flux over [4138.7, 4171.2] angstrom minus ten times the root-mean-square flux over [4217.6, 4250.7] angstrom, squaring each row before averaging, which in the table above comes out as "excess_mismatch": 19.2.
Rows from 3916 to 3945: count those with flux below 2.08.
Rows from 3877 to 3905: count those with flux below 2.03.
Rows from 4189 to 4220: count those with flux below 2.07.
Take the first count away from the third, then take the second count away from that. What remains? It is -31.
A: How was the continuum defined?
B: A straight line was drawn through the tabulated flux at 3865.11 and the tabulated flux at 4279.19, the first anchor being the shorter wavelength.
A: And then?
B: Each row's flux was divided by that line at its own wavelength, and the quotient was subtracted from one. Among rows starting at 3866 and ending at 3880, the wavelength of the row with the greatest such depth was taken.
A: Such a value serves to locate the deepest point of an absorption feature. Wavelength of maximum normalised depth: 3879.37 angstrom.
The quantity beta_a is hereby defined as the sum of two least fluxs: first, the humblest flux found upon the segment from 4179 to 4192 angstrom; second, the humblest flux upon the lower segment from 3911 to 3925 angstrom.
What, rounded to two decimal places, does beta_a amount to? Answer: 3.98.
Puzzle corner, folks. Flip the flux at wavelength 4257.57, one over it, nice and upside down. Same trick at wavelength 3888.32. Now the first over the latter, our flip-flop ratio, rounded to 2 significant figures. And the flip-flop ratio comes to 0.65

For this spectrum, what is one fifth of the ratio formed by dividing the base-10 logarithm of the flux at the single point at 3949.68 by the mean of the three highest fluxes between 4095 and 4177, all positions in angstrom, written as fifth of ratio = 0.0269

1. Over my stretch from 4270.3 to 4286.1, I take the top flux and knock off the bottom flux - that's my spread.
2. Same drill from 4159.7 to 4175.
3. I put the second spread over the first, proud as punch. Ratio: 1.3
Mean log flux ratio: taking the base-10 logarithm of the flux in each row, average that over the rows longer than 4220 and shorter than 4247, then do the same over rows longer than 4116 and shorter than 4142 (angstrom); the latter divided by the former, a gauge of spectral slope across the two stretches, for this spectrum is 1.01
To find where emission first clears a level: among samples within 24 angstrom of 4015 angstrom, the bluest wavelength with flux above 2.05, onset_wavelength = 3991.73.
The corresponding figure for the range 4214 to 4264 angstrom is 4214.65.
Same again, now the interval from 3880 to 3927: 3909.86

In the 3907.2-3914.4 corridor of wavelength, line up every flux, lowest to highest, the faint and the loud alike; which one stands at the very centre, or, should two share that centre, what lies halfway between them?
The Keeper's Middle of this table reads 2.10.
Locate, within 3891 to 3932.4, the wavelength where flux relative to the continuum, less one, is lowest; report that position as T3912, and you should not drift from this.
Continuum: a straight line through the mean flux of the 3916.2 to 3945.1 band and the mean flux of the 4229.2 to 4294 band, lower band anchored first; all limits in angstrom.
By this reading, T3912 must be 3931.53 angstrom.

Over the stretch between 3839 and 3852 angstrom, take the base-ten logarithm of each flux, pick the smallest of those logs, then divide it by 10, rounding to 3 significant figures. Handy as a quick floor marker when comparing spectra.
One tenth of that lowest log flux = 0.0208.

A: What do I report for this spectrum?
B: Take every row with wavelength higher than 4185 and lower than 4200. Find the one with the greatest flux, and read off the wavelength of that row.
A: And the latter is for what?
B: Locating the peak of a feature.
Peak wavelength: 4193.35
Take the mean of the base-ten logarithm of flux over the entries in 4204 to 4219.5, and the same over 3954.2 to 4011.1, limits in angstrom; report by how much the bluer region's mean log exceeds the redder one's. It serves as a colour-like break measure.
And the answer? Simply -0.088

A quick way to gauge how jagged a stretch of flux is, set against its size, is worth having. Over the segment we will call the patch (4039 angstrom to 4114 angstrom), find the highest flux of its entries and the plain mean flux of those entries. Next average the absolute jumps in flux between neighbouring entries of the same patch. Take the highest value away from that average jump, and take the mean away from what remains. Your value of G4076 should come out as -4.2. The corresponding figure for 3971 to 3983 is -3.6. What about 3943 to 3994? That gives -3.9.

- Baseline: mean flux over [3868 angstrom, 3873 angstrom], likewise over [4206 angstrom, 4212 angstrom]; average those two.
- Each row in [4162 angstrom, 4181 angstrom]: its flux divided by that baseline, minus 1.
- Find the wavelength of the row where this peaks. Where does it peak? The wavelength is 4162.57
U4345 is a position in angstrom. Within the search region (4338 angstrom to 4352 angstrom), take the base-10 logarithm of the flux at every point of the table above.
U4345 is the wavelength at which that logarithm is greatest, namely 4348.72 angstrom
